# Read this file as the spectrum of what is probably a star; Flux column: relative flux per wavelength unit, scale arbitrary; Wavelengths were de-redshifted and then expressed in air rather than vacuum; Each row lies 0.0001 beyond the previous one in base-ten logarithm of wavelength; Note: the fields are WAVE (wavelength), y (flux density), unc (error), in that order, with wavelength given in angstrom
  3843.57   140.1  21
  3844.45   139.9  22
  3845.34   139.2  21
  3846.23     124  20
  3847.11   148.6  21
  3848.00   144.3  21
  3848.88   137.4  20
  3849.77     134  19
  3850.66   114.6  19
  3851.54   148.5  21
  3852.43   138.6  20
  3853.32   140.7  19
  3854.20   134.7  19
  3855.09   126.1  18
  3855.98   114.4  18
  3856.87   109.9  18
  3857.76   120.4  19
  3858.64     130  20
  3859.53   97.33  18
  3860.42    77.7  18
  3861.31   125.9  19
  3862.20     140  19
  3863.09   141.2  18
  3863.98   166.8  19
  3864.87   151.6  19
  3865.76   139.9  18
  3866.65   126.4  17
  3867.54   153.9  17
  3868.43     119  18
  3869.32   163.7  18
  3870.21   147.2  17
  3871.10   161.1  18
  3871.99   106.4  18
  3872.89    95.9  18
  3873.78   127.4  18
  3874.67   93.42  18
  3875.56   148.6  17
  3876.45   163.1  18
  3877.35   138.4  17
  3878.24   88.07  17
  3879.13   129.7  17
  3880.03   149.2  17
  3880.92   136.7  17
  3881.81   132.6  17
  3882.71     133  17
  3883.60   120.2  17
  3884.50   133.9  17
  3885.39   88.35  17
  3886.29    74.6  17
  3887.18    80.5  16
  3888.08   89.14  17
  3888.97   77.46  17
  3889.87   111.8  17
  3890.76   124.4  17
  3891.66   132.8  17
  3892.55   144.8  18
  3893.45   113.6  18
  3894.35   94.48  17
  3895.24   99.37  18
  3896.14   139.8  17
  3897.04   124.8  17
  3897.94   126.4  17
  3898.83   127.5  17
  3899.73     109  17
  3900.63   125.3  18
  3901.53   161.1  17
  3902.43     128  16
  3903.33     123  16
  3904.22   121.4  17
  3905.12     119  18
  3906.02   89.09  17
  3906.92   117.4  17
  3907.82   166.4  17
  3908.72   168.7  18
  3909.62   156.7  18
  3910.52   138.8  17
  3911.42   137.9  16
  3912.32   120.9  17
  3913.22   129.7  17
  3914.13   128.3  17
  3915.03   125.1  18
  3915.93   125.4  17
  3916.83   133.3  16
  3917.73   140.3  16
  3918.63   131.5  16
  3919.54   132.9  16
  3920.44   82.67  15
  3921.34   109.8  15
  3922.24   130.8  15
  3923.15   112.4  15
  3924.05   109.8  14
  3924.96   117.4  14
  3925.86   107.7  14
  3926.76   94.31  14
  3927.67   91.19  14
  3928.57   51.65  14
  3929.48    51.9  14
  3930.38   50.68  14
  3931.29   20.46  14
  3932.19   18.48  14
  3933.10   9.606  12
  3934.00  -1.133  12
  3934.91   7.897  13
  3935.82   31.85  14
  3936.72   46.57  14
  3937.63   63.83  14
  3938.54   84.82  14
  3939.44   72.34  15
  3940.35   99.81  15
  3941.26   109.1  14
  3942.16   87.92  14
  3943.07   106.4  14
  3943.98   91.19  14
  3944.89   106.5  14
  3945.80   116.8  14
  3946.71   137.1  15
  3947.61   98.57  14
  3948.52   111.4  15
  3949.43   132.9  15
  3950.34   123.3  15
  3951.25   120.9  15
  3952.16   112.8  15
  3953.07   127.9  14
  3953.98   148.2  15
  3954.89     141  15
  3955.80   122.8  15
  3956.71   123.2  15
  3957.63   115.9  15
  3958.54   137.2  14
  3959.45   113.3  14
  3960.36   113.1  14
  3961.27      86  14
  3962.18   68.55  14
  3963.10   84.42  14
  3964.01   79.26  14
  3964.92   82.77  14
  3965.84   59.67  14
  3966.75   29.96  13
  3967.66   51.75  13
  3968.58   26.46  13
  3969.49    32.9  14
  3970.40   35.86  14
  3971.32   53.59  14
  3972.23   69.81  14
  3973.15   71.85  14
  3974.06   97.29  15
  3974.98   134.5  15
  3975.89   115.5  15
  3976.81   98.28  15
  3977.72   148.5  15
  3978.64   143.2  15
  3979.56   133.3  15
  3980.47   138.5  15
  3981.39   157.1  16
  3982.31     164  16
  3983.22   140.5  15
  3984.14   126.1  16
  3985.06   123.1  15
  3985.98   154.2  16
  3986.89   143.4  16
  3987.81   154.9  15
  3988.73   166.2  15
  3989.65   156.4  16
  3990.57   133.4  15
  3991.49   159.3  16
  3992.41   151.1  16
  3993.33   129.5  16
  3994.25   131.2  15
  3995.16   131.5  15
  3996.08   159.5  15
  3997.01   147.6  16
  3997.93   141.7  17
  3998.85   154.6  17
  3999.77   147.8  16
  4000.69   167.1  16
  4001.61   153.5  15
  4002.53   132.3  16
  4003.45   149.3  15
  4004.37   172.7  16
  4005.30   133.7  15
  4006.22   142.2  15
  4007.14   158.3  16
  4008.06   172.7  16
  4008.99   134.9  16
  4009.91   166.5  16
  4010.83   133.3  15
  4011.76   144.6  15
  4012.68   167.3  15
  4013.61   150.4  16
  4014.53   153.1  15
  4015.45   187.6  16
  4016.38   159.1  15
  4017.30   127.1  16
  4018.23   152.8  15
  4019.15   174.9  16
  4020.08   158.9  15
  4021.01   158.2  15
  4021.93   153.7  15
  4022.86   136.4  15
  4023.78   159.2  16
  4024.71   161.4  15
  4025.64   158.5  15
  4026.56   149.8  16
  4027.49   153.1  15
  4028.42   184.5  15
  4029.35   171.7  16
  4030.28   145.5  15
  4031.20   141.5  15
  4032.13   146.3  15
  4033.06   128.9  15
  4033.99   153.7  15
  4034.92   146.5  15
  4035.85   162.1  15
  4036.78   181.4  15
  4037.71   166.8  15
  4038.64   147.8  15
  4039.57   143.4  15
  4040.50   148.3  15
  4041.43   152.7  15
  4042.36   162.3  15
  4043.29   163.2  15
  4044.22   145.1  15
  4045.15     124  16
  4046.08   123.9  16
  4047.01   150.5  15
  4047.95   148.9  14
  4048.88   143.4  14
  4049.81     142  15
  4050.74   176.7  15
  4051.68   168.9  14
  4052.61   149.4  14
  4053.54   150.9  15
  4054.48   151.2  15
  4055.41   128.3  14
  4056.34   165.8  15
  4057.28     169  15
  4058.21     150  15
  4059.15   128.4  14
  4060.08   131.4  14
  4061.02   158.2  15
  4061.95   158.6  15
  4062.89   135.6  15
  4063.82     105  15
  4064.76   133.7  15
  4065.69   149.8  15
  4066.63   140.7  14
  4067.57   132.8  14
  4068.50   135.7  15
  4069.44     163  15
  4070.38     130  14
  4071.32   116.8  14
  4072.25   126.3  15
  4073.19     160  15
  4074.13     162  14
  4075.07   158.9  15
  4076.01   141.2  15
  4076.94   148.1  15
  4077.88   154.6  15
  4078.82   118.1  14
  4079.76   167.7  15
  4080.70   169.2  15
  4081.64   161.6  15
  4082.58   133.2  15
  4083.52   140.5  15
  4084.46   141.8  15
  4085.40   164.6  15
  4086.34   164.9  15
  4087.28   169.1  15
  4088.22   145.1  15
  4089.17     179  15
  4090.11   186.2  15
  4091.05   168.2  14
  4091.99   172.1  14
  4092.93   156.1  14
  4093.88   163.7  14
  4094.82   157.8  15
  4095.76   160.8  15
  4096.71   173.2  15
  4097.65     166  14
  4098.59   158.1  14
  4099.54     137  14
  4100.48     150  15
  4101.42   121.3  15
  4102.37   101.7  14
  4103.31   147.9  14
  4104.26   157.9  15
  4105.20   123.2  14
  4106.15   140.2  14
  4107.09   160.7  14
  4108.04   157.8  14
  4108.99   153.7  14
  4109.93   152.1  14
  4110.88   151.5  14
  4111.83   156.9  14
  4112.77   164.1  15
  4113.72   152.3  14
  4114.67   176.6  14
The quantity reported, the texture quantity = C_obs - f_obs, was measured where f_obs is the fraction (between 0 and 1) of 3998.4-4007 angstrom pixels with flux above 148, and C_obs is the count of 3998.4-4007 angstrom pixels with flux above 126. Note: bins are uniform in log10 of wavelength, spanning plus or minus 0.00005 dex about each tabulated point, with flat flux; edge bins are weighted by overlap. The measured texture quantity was 8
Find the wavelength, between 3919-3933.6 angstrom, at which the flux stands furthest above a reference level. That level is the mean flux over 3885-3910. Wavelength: 3919.54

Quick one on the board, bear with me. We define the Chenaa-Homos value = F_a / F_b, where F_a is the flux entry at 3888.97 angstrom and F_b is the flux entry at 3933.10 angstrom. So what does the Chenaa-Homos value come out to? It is 8.06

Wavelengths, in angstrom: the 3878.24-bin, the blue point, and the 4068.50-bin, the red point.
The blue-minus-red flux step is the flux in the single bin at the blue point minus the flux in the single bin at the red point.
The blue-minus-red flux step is -48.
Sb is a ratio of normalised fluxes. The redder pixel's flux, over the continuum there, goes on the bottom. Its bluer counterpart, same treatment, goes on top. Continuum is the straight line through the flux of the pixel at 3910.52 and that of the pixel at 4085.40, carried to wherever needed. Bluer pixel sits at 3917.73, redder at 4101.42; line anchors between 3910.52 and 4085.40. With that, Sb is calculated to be 1.4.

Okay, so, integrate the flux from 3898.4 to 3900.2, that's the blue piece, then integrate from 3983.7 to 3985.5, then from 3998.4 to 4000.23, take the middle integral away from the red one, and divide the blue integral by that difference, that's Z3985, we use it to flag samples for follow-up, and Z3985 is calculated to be 4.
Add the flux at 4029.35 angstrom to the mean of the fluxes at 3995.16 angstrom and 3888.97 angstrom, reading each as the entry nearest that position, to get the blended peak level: 276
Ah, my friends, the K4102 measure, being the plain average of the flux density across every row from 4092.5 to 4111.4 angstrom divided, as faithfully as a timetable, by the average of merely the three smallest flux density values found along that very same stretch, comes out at 1.30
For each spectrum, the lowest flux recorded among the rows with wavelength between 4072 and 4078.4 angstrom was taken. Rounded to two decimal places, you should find 126.30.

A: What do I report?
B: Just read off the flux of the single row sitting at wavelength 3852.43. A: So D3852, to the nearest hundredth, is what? 138.60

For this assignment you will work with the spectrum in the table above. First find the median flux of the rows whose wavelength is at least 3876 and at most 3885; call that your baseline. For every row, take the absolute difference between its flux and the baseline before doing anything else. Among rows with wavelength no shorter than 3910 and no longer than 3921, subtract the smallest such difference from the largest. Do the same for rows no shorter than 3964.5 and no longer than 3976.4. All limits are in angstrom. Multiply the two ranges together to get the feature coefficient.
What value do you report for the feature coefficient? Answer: 5364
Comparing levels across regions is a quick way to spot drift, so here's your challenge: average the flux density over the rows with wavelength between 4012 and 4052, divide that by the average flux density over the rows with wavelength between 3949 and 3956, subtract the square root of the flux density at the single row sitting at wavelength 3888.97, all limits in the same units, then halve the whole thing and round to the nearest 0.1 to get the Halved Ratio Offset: -3.8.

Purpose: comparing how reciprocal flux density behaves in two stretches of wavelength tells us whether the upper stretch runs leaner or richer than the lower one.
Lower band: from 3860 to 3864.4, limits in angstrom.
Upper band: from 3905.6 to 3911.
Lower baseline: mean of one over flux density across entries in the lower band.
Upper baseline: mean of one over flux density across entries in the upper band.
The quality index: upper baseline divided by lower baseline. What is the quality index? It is 0.92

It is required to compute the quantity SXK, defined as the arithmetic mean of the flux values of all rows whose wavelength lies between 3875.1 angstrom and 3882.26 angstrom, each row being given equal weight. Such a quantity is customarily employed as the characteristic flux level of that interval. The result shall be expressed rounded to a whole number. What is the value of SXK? 136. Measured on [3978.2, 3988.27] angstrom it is 143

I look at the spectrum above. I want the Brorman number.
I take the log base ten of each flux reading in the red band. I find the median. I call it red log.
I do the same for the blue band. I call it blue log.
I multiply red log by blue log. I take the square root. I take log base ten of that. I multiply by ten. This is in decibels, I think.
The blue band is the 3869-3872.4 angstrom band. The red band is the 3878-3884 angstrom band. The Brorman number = 3.33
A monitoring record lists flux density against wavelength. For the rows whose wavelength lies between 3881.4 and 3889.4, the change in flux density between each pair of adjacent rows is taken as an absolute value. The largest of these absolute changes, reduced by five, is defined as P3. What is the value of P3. 41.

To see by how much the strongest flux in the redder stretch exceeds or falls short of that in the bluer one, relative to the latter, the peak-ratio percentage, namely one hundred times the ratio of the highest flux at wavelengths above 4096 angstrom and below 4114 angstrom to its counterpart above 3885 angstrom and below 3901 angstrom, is 120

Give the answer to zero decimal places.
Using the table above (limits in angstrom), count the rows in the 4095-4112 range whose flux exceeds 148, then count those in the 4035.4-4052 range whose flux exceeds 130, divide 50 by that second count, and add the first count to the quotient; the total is 15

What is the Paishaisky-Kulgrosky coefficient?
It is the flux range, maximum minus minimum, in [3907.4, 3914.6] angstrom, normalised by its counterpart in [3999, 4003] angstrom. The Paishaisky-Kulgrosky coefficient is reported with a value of 1.4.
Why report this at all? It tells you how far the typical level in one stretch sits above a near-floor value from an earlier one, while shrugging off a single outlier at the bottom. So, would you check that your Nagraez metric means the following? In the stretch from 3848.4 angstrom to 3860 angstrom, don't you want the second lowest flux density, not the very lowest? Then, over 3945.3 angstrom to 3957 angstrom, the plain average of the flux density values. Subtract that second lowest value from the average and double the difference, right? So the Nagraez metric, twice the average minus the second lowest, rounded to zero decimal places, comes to 29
